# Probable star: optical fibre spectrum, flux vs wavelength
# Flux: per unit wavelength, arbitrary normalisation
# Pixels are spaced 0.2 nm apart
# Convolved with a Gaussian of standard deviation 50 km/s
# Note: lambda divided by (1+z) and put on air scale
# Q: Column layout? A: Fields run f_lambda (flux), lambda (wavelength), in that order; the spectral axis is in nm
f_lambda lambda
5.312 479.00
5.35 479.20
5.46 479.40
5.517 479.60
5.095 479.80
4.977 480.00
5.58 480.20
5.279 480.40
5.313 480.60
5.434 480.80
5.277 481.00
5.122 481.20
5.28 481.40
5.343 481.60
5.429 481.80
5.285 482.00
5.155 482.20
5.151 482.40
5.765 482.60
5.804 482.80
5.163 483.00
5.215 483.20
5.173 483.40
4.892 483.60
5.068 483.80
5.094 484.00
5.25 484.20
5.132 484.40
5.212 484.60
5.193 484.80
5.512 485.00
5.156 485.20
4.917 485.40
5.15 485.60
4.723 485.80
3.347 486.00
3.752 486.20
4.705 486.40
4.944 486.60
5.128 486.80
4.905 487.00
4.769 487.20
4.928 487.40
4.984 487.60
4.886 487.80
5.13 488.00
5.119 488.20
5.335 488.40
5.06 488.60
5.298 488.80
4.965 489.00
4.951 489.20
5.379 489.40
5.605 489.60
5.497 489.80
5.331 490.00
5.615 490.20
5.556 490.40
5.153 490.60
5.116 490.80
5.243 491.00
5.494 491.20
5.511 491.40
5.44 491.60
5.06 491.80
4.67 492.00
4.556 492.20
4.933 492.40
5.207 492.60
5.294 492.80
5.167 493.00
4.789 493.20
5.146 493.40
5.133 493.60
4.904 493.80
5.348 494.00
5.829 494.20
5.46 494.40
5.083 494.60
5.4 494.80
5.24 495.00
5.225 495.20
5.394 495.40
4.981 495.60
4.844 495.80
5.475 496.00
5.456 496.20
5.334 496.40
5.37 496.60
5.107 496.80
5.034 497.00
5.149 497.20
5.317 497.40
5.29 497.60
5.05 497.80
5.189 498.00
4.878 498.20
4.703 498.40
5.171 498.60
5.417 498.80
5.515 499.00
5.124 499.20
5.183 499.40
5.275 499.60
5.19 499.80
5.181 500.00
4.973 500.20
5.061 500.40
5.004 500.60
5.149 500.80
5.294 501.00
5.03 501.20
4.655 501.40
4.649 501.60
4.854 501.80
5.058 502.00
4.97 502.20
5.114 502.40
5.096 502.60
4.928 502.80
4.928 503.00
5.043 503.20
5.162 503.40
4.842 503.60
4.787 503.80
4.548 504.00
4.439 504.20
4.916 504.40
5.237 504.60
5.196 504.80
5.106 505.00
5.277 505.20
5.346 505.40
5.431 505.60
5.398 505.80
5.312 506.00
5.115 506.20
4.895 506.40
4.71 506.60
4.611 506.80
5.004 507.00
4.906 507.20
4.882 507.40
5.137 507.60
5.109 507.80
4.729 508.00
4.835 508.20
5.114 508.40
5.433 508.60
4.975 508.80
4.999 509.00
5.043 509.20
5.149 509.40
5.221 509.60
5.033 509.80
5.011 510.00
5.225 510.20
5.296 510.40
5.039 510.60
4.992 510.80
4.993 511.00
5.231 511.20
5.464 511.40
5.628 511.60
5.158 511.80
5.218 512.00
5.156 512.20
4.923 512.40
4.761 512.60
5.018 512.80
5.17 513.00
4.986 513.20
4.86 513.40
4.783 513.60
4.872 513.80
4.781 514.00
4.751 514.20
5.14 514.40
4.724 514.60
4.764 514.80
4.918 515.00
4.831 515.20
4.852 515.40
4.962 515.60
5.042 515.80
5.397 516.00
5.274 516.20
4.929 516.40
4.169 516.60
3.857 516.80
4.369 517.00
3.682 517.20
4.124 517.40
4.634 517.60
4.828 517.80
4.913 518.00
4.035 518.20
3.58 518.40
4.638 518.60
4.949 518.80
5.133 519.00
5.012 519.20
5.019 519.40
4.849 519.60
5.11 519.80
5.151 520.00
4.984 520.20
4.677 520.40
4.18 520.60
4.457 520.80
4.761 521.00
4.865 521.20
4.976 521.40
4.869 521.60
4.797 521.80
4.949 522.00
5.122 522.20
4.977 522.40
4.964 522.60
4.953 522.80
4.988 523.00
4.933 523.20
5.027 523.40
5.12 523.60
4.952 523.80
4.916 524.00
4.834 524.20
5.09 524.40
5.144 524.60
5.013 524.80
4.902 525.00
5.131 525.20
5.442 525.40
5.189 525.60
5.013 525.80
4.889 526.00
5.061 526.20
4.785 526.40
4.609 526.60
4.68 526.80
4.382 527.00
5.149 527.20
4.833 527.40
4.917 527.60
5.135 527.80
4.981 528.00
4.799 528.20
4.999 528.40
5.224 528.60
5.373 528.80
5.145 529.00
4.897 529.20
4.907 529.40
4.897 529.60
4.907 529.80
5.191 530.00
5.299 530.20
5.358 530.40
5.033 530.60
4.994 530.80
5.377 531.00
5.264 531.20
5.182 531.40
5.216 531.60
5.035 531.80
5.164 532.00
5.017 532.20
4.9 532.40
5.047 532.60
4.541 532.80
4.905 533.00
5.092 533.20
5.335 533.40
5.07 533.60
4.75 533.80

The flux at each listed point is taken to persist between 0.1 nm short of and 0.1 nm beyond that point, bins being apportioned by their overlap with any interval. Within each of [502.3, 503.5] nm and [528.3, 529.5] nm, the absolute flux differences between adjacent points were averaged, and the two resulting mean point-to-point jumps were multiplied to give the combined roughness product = 0.014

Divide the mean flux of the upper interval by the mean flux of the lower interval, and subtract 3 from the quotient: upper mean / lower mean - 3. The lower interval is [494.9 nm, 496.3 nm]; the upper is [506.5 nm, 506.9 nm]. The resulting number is -2.11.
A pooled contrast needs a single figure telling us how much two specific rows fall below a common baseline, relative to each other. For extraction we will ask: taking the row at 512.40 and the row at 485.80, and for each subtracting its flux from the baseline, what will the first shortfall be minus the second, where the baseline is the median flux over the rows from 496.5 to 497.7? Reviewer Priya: -0.2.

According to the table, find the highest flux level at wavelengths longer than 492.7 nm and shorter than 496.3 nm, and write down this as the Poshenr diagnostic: 5.829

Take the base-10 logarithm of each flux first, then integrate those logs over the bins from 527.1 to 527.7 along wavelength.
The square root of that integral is 0.646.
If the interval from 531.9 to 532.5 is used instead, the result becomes 0.649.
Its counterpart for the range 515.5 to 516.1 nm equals 0.653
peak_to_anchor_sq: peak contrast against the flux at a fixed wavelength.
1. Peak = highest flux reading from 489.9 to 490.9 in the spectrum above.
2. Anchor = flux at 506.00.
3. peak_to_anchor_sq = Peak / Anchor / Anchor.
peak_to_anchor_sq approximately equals 0.20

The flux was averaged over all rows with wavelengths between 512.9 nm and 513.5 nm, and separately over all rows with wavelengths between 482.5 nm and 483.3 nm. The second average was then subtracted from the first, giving -0.48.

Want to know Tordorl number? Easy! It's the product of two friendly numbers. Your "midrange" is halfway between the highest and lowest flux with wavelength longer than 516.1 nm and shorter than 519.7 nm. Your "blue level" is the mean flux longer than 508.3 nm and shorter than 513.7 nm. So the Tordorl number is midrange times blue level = 23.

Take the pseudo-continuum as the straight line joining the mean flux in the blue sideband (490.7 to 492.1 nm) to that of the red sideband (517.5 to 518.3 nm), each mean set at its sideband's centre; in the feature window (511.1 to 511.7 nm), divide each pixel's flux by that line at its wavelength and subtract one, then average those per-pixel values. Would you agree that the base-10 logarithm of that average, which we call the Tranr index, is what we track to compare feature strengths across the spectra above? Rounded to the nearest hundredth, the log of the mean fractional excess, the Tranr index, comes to -0.84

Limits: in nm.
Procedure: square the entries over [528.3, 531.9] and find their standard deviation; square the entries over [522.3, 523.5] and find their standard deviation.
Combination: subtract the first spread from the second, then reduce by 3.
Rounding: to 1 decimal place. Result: -4.4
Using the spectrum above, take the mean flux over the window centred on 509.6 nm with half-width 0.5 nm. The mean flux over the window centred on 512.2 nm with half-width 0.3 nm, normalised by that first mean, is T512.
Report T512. 1.00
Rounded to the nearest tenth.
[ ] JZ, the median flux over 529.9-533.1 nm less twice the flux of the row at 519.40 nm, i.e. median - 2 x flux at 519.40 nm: -4.9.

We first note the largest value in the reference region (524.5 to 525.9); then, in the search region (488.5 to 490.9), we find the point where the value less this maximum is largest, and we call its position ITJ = 490.20 nm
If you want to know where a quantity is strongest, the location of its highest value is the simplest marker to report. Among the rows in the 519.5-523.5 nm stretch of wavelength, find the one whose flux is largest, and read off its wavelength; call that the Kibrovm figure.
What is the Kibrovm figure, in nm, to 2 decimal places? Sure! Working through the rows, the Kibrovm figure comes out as 520.00 nm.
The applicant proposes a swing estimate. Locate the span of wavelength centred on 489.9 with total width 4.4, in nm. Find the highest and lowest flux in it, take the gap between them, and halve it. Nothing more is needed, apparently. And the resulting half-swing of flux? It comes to 0.47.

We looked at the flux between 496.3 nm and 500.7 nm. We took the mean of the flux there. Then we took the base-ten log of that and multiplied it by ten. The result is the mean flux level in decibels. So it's 7.13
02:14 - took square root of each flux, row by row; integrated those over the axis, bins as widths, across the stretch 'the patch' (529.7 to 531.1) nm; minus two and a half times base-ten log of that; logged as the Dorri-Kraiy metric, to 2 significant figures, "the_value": -1.3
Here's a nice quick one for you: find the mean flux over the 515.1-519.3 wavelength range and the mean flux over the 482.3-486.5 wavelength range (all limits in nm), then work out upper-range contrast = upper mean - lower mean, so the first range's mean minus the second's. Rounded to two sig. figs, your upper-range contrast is -0.39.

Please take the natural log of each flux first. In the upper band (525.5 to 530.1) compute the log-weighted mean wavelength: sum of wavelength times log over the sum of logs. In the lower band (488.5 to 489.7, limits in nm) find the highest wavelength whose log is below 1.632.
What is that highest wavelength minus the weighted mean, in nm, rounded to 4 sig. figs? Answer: -38.61 nm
